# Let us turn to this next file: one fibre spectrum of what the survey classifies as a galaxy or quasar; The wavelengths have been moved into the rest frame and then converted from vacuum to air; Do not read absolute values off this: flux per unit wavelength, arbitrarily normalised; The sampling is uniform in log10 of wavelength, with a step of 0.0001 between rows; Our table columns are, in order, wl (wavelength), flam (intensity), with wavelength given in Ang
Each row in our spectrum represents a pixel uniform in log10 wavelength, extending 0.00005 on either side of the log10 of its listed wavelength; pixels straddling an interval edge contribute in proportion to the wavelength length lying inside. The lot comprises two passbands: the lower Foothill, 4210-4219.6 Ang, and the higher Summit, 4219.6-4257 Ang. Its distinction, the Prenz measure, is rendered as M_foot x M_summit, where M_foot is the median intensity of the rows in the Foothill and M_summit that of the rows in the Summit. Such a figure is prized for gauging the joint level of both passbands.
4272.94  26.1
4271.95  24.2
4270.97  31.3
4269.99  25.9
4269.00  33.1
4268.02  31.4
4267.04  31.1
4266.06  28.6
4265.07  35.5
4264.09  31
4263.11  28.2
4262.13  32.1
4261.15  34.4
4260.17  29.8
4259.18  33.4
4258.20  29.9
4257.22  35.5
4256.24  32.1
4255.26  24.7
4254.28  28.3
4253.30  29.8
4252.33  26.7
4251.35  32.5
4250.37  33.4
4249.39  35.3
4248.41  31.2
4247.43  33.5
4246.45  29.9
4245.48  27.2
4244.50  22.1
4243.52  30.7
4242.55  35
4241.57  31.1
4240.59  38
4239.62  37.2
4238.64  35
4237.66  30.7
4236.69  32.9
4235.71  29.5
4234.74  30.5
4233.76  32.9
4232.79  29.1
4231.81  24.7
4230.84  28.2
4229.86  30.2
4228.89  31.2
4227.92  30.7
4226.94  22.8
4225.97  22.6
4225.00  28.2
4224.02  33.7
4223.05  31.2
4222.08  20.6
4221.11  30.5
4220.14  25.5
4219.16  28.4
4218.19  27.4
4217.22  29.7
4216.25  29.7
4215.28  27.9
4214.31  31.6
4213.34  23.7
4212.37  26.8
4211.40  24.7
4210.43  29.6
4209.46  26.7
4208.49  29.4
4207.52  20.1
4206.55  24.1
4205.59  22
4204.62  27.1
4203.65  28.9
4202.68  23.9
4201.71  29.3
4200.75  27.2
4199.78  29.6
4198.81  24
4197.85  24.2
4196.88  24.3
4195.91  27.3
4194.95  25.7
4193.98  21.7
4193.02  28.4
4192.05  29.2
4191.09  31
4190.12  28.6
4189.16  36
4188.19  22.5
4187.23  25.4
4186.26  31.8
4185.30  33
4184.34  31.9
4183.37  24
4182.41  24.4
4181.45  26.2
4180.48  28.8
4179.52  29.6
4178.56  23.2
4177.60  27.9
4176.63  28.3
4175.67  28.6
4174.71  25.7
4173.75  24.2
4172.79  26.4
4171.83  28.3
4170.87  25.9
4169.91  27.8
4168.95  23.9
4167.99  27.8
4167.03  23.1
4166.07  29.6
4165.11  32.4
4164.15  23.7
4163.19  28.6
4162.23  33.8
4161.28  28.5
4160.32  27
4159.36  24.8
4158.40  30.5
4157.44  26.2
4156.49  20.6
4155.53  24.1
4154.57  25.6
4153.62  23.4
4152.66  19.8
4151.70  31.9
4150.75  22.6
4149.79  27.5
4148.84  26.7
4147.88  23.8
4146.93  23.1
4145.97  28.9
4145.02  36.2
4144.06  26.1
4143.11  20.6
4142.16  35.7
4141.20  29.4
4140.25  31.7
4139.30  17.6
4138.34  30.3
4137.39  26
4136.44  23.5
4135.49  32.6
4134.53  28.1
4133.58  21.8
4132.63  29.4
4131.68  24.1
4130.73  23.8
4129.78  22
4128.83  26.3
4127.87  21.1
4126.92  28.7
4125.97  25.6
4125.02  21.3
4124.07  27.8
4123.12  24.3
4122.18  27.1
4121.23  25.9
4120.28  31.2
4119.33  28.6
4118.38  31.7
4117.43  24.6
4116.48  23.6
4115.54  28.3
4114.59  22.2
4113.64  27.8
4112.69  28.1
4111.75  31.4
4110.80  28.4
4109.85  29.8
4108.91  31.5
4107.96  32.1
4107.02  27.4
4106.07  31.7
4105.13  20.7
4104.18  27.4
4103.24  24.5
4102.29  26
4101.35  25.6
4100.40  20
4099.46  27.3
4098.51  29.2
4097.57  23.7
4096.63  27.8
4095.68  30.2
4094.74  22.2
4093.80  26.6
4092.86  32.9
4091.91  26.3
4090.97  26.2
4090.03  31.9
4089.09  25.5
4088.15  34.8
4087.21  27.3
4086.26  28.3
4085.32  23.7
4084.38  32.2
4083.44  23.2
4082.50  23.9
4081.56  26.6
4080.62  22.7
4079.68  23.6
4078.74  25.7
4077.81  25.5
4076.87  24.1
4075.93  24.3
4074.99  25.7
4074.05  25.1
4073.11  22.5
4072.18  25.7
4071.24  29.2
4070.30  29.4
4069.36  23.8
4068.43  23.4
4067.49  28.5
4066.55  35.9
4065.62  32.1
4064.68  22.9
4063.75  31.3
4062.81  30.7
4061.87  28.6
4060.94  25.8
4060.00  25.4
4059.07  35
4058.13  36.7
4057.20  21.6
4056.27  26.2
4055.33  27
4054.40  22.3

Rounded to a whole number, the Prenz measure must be 861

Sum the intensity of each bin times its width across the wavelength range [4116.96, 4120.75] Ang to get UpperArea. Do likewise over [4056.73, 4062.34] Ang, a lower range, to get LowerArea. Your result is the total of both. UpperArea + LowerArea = 272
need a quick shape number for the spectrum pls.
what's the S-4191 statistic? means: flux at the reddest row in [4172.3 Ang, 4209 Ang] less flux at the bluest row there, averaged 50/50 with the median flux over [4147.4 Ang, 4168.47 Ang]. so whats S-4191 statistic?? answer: 14.7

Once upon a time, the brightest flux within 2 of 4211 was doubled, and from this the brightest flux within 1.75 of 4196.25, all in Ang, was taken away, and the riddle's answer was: 31.9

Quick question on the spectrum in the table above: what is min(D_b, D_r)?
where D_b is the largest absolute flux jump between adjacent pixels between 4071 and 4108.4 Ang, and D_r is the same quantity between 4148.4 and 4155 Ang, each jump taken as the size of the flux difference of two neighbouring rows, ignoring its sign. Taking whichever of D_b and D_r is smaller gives 11.0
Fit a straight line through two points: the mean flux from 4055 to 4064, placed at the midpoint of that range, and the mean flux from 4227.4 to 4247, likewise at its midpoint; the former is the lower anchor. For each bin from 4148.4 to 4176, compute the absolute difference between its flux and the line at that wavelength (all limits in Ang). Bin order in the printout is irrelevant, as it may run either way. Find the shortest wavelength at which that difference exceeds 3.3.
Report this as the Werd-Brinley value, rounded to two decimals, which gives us 4150.75 Ang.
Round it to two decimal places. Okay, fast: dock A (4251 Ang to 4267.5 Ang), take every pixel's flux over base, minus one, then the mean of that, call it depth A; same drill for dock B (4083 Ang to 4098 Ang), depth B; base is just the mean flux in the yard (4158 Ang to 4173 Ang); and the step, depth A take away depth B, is 0.11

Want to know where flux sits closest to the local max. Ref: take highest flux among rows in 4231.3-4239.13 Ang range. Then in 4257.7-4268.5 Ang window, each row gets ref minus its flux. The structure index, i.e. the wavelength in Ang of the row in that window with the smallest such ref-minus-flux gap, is 4265.07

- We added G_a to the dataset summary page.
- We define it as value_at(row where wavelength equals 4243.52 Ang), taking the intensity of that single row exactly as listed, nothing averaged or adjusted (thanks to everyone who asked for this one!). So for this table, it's 30.7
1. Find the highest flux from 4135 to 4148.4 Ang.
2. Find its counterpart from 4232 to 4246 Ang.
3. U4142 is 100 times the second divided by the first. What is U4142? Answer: 105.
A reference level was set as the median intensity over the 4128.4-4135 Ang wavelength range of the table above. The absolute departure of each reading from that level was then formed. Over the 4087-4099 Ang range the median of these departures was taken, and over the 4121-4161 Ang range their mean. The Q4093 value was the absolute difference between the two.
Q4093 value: 0.3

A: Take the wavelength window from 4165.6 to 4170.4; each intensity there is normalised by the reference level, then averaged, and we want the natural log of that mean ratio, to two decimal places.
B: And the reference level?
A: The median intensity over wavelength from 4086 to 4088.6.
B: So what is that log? -0.07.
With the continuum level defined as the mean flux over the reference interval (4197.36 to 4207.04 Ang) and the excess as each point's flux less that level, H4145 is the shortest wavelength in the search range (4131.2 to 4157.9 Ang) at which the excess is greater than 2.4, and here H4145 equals 4132.63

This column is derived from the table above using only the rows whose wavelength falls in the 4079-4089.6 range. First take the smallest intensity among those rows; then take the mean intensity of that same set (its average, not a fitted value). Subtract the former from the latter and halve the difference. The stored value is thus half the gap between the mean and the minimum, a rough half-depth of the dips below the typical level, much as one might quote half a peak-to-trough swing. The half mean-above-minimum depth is 1.9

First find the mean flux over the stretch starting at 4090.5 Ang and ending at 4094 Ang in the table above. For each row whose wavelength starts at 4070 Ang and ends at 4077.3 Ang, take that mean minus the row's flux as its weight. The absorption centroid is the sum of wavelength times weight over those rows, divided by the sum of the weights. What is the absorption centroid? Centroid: 4075.1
